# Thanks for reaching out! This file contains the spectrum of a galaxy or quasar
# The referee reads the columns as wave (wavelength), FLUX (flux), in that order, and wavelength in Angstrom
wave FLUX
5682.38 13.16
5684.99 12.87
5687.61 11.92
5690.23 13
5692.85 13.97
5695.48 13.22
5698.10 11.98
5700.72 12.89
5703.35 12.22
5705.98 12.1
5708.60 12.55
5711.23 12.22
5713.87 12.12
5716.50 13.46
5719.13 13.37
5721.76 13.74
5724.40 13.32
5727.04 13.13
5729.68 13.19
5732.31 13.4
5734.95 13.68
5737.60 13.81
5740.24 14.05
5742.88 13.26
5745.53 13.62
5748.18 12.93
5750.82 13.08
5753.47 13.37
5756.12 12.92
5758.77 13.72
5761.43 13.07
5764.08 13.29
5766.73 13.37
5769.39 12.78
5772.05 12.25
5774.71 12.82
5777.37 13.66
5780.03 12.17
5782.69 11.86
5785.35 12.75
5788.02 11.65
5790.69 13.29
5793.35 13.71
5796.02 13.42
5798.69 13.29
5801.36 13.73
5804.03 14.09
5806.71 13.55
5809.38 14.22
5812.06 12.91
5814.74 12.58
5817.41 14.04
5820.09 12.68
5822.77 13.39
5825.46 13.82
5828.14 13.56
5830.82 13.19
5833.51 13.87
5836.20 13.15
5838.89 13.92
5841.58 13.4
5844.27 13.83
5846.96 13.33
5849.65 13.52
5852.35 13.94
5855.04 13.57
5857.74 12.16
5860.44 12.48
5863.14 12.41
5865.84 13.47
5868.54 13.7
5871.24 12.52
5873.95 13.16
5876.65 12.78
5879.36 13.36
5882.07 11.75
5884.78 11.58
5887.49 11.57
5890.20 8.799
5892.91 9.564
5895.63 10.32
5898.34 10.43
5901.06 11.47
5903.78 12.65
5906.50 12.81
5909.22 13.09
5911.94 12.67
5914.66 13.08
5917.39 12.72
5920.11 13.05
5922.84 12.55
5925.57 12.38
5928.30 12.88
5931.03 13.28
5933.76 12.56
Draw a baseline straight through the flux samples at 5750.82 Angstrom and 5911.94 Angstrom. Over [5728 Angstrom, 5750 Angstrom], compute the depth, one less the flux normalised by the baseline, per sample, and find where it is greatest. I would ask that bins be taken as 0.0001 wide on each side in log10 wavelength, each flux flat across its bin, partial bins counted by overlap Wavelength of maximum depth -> 5748.18 Angstrom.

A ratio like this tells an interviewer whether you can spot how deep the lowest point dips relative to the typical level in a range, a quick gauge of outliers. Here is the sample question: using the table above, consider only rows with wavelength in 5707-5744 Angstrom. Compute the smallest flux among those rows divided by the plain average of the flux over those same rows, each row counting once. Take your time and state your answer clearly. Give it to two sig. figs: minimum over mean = 0.92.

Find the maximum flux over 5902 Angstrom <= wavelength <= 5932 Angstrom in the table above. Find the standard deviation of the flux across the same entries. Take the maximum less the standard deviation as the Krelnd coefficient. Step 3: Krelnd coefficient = 13.0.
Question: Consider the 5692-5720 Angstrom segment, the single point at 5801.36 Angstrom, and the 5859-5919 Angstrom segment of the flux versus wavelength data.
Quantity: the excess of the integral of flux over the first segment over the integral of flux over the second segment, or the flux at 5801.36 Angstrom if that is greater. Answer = 14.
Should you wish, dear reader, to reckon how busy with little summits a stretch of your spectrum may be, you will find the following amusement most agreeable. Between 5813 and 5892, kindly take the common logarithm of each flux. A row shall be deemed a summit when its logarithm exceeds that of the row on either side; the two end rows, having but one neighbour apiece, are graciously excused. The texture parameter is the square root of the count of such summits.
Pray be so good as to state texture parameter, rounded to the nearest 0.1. 3.2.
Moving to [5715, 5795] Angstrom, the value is 2.8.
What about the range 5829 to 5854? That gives 1.7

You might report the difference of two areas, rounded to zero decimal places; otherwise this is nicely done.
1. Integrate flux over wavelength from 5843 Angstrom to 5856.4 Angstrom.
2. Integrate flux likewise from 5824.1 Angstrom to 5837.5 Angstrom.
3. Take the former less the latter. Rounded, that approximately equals 2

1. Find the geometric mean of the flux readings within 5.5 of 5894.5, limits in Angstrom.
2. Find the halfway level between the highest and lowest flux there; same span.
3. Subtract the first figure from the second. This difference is -0.14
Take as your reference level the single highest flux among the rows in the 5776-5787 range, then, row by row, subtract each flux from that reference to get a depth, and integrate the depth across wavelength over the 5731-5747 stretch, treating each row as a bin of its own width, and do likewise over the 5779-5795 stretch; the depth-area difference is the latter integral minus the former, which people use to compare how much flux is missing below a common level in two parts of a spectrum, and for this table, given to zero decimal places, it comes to 17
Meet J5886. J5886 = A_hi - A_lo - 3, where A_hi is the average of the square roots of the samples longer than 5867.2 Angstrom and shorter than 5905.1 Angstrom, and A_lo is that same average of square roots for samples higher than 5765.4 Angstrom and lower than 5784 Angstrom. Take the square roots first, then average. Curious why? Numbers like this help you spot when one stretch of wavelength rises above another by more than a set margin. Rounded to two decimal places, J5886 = -3.15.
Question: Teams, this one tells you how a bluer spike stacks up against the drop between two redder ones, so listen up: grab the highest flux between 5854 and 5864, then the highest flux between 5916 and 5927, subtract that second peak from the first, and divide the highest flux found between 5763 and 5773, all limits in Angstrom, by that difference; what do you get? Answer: 26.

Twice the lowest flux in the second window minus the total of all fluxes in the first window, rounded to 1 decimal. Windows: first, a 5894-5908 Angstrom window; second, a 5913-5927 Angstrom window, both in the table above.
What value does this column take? -32.9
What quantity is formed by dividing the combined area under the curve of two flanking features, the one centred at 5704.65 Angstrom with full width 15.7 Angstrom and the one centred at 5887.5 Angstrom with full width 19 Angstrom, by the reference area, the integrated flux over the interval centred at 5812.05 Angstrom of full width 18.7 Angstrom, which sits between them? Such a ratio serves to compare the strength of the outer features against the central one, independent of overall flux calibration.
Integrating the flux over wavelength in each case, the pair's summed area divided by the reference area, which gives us 1.60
